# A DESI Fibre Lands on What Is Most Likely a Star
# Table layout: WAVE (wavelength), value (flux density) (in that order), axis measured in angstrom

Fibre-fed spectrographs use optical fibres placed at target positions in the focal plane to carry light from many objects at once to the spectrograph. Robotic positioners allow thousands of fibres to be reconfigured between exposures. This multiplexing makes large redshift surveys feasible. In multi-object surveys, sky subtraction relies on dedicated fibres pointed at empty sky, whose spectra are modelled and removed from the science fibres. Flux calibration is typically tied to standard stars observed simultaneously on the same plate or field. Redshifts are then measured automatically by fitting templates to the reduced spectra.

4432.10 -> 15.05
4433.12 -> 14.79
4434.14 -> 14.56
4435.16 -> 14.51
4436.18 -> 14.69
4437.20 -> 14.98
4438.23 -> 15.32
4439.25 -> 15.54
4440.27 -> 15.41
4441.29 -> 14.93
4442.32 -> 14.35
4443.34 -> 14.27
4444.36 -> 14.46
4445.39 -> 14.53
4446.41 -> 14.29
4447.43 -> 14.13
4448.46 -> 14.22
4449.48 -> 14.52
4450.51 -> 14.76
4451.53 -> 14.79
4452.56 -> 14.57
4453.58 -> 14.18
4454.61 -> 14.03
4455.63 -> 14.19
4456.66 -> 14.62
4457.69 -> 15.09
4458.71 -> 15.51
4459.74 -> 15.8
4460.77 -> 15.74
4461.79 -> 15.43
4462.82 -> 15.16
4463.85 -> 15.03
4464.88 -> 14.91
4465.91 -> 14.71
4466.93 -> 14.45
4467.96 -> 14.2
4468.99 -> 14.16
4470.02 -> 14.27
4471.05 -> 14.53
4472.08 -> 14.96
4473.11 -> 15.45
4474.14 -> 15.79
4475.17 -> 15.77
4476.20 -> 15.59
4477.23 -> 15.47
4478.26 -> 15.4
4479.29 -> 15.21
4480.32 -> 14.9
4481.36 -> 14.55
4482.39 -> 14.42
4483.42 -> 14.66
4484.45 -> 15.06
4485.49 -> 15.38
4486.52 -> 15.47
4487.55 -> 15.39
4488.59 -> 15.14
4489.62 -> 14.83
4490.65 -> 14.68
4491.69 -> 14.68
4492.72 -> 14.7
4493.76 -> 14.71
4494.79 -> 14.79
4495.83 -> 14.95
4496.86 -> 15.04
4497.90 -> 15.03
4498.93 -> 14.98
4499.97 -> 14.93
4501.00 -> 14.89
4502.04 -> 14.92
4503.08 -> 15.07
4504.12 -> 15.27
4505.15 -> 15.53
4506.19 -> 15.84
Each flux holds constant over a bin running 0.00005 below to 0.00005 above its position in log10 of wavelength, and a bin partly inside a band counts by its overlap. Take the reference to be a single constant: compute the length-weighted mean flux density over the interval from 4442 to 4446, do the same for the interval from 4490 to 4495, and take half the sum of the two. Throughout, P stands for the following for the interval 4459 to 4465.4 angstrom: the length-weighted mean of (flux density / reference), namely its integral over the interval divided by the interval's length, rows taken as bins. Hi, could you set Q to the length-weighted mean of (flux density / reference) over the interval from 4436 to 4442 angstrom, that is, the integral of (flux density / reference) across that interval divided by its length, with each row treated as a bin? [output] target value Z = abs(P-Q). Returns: 0.014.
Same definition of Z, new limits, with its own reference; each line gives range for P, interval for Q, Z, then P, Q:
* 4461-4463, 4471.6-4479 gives 0.005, 1.06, 1.06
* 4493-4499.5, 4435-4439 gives 0.002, 1.02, 1.03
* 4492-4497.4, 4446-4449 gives 0.042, 1.02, 0.98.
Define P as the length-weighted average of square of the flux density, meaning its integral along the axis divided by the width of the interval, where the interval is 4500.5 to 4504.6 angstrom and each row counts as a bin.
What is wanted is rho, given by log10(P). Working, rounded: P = 226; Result 2.35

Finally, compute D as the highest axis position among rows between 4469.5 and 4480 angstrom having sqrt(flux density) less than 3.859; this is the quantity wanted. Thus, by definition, 4471.05 angstrom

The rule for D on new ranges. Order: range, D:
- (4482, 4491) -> 4490.65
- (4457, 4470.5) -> 4470.02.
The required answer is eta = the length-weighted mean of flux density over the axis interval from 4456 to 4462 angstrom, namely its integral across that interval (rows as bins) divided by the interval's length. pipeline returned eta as 15.3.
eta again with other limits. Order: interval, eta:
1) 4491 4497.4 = 14.8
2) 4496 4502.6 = 15.0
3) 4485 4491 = 15.2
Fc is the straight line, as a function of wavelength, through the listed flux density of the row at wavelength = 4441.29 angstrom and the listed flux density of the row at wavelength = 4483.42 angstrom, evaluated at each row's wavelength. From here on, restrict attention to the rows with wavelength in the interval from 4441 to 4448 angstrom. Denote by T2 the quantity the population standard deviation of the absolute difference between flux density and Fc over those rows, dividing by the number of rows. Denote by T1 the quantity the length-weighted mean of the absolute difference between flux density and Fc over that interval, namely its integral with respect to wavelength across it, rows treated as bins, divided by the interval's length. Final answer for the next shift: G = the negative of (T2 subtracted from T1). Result -0.27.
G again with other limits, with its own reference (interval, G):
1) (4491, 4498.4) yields -0.09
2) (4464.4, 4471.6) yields -0.14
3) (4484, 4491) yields -0.24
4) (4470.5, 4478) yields -0.37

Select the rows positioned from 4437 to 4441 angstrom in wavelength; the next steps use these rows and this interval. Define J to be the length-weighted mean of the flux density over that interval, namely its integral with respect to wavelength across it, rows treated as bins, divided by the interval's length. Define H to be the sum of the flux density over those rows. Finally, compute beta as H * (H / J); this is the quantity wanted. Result 245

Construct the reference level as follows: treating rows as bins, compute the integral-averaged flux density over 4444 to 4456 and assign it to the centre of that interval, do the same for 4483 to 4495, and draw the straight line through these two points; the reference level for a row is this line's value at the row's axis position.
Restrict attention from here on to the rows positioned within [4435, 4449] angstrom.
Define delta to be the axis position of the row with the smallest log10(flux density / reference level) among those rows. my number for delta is 4447.43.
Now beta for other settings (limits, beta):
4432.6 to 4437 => 234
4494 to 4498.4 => 239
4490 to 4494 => 235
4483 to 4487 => 242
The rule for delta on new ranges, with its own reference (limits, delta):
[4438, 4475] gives 4468.99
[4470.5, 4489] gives 4482.39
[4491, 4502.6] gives 4491.69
